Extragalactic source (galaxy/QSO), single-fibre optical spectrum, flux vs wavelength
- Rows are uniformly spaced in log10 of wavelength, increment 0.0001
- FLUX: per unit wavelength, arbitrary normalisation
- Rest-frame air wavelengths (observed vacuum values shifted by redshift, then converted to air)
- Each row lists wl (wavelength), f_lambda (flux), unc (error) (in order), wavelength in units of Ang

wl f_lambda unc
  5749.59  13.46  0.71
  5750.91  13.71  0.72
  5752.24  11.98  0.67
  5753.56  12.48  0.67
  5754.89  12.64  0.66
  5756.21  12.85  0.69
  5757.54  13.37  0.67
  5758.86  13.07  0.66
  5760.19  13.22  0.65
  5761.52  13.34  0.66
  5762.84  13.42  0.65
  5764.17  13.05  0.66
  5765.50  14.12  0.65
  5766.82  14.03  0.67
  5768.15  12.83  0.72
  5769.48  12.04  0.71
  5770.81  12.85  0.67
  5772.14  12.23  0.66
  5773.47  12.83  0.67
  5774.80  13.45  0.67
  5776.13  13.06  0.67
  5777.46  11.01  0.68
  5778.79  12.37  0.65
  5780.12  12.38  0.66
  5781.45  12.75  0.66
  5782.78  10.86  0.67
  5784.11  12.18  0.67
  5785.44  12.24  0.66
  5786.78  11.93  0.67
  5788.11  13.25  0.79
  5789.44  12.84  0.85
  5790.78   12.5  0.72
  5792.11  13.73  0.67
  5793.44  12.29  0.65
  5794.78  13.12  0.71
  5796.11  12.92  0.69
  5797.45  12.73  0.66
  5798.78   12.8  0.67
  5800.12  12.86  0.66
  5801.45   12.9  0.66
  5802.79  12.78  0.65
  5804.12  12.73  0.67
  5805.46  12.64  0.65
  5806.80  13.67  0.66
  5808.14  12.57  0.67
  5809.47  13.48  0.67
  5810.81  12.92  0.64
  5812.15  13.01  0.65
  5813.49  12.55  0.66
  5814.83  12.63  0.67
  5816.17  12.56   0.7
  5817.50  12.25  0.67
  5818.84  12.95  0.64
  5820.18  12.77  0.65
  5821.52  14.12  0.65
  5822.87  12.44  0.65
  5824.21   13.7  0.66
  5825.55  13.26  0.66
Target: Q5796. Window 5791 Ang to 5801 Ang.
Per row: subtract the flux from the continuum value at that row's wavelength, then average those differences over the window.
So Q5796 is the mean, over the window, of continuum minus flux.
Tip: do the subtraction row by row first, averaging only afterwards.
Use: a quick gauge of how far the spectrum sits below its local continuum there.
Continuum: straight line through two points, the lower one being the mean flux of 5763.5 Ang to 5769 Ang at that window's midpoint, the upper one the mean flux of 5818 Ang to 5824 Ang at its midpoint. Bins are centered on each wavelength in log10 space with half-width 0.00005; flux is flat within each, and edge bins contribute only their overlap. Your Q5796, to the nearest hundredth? 0.35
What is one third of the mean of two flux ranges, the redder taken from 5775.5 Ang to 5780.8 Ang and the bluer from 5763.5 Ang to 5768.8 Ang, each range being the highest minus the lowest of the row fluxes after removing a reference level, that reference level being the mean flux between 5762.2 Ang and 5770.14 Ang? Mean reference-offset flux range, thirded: 0.56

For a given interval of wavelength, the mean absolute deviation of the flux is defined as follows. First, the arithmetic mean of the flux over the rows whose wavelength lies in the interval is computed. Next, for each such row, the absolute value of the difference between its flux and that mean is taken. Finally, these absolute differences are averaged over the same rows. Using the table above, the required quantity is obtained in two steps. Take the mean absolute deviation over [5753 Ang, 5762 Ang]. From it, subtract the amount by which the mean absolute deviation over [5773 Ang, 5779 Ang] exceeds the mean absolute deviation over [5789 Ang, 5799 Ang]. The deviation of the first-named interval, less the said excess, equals -0.10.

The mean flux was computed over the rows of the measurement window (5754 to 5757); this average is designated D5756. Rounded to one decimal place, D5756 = 12.7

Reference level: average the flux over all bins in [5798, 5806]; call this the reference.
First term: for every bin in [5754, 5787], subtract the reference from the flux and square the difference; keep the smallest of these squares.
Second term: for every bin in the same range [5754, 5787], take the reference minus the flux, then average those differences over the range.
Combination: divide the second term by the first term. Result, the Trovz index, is 49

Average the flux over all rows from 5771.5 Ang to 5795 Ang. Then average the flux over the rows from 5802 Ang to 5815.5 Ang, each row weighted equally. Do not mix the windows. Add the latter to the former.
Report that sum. 25.4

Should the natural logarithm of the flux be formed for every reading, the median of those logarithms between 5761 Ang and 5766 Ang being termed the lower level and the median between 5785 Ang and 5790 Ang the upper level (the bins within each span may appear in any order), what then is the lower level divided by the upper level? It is 1.03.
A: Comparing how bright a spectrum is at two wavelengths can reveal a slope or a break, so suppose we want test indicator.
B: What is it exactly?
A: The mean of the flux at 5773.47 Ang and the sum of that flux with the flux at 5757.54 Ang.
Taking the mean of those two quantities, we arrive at 19.5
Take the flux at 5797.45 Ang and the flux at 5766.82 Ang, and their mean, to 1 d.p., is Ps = 13.4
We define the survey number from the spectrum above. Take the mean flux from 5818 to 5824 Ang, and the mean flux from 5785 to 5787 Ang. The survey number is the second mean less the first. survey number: -1.0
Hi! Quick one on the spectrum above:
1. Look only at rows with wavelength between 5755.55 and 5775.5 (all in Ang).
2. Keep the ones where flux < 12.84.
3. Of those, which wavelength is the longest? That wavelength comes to 5773.47 Ang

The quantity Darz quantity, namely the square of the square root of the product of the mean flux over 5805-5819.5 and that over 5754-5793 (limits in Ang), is 164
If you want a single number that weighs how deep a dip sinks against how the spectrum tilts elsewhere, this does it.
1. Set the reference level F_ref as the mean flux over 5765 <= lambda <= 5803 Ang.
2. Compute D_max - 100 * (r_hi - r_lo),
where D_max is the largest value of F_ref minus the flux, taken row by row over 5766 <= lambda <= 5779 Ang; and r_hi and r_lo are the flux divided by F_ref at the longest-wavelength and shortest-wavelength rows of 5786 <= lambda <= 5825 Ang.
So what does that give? -12.3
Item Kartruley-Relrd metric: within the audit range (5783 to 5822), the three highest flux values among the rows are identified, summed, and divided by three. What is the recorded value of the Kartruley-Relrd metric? 13.84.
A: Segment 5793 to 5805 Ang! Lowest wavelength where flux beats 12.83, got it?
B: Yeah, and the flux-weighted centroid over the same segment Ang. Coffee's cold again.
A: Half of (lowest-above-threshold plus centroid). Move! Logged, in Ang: 5796.8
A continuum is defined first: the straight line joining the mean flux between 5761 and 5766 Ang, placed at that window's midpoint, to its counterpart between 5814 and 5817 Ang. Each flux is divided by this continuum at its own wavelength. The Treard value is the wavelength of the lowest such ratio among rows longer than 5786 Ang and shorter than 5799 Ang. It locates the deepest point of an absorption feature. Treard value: 5786.78 Ang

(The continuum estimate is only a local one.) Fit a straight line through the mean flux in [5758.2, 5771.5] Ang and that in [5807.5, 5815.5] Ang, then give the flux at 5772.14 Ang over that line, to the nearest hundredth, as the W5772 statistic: 0.93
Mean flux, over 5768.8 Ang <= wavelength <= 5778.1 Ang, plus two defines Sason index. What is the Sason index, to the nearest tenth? 14.5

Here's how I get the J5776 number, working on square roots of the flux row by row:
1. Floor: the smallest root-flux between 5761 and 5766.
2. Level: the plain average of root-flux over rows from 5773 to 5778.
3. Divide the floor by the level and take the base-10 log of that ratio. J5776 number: 0.008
